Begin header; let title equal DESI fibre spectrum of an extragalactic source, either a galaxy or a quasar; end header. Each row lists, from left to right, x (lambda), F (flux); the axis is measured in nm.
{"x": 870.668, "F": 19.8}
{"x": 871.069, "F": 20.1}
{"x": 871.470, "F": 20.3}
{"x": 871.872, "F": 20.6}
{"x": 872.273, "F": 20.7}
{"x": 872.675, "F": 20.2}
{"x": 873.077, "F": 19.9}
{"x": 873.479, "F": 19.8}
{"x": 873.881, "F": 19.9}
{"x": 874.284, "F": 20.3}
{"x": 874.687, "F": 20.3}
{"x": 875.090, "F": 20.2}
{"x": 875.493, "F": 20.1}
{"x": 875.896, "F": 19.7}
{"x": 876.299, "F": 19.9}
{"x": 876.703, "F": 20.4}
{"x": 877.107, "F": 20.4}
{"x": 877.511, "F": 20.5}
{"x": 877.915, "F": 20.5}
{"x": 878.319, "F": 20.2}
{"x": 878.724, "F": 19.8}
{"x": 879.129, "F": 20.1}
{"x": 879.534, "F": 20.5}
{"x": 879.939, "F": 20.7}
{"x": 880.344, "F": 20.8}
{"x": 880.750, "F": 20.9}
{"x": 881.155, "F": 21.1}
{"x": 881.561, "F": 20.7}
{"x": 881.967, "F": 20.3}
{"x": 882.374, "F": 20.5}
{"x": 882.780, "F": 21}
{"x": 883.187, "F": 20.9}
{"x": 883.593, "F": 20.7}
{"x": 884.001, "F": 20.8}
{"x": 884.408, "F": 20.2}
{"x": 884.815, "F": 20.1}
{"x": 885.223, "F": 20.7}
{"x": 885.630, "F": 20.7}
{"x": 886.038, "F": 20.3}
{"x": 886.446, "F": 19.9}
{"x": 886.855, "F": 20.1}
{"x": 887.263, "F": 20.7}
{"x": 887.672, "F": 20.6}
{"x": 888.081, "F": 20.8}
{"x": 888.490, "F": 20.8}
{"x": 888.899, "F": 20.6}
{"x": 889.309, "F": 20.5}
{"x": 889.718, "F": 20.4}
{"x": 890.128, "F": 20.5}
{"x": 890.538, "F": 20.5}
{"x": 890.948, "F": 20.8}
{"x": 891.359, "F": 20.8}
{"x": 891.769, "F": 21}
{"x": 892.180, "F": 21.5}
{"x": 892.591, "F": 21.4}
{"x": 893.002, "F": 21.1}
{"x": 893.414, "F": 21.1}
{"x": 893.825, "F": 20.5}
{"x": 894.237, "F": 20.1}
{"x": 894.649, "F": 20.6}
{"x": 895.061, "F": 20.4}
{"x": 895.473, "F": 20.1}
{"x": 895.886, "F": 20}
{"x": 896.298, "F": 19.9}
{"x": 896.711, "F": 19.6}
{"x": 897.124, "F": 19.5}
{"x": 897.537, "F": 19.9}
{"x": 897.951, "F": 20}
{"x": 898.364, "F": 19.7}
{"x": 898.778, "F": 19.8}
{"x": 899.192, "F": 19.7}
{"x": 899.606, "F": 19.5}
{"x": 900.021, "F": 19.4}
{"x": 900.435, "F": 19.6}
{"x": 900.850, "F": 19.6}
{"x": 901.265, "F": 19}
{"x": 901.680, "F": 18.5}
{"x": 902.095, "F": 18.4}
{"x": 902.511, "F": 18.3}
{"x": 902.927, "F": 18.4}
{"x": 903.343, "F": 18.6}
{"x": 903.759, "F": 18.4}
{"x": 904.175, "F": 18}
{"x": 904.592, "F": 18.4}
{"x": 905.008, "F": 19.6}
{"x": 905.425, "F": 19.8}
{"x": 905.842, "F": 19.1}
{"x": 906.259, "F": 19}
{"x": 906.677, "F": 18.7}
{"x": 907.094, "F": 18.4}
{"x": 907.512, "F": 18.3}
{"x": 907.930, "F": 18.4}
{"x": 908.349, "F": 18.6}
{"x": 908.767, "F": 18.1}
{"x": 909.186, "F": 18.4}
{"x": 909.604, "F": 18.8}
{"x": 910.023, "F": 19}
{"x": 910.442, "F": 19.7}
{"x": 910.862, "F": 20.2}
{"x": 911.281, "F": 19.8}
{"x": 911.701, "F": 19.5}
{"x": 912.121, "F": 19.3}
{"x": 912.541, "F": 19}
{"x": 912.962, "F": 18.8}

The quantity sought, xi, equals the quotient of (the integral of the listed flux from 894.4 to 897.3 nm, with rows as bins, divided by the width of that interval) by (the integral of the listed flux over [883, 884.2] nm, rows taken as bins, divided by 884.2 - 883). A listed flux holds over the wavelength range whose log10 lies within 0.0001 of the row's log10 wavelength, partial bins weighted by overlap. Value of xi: 0.96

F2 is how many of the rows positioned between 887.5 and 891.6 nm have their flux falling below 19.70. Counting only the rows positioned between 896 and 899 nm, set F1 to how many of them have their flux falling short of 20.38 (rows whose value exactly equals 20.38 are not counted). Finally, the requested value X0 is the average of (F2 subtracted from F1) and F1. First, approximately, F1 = 7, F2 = 0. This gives 7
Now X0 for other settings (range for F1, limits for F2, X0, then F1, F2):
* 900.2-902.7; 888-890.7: 6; 6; 0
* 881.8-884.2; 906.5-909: -2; 1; 6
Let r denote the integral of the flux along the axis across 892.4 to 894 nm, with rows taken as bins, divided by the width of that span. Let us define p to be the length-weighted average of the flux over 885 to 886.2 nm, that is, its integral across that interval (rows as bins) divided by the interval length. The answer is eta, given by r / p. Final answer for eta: 1.02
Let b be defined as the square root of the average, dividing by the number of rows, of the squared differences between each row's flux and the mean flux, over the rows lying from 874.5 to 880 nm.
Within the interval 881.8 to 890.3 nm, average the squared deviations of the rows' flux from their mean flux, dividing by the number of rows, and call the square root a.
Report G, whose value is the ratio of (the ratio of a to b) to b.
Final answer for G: 3.6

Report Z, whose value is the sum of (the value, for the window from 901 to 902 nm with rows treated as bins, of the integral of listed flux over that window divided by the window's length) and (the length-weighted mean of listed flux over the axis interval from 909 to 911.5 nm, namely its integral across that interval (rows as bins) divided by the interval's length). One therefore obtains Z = 38.1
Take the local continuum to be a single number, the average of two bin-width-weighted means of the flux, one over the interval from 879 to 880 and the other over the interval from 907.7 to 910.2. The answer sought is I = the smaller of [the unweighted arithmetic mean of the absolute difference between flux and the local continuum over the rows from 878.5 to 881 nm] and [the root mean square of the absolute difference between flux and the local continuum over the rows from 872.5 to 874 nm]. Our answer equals 0.49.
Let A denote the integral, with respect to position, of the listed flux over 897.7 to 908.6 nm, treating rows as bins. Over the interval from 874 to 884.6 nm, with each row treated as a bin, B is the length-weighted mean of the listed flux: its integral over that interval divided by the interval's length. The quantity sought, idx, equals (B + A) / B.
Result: 11.1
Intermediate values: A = 207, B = 20.4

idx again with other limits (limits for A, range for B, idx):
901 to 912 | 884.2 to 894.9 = 11.0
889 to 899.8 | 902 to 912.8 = 12.7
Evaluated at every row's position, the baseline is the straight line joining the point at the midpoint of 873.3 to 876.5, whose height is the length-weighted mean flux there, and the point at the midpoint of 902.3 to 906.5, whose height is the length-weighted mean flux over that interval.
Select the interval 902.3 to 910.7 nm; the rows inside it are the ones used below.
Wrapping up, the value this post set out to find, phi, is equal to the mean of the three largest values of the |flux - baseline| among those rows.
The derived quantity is 1.05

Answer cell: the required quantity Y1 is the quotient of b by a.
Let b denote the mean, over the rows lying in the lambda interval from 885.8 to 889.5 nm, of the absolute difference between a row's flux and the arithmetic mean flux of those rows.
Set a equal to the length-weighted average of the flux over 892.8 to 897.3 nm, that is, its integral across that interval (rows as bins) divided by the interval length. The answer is 0.0124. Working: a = 20.3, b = 0.25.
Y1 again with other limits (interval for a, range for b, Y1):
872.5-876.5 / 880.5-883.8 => 0.0106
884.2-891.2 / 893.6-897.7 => 0.0137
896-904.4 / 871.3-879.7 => 0.0122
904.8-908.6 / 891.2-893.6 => 0.0106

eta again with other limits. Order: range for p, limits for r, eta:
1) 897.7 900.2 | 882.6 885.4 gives 1.05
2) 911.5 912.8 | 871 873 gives 1.06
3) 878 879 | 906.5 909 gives 0.92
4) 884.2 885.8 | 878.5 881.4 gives 1.01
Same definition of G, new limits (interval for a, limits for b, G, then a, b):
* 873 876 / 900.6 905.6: 0.7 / 0.2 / 0.574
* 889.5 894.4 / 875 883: 2.9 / 0.4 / 0.377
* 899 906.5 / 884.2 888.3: 6.1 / 0.6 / 0.308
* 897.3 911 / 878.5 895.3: 4.7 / 0.6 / 0.369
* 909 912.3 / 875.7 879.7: 6.4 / 0.5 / 0.293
